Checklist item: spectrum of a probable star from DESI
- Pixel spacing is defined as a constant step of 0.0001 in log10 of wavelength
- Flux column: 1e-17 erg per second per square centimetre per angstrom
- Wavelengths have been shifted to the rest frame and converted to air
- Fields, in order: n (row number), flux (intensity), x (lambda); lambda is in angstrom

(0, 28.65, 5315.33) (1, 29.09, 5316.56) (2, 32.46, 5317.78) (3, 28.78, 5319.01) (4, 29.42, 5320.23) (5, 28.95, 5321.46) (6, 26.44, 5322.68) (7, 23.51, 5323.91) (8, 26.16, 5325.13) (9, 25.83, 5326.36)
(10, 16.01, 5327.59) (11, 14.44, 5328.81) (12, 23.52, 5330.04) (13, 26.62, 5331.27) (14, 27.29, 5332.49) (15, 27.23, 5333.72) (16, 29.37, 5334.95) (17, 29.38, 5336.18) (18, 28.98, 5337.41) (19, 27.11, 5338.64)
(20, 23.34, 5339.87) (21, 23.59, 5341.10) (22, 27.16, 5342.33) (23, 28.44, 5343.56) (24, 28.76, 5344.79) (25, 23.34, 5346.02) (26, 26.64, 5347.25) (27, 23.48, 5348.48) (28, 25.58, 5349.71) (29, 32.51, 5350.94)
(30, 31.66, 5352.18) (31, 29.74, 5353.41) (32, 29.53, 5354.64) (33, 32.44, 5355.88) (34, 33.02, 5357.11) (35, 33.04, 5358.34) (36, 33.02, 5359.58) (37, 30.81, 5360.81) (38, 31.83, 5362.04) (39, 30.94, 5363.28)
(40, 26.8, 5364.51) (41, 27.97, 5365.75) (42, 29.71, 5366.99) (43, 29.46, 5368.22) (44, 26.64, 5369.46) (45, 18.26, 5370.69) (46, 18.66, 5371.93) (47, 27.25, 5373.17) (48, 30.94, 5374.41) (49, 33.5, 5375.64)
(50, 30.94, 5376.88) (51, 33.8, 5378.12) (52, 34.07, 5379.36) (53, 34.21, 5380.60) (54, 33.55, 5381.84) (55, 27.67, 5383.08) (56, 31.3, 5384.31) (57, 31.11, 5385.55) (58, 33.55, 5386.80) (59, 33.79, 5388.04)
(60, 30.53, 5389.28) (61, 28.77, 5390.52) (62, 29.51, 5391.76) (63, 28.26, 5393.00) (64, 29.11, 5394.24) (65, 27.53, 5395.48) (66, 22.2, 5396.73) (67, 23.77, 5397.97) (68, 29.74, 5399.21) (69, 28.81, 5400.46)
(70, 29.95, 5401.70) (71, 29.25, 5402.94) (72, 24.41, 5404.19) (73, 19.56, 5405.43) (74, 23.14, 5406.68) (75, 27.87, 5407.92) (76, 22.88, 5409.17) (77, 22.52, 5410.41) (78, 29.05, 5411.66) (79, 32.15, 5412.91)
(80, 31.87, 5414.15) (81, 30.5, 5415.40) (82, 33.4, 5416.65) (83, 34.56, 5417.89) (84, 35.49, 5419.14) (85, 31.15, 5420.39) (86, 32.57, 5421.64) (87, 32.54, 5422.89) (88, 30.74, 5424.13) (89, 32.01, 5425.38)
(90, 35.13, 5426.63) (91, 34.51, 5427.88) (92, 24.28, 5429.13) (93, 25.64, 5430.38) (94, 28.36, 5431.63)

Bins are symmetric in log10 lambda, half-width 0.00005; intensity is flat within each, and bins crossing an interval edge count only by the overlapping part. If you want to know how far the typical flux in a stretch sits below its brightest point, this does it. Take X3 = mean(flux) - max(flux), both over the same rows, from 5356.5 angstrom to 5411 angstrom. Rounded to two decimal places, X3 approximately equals -5.49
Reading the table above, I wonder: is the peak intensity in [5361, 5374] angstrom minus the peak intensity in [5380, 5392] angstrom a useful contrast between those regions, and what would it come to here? -2.4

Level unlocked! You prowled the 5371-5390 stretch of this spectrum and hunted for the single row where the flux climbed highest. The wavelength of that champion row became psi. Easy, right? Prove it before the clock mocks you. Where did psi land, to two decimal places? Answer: 5380.60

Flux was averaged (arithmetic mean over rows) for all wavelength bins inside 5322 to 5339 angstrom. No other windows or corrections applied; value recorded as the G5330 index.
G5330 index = 25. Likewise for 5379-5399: 30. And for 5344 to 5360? 29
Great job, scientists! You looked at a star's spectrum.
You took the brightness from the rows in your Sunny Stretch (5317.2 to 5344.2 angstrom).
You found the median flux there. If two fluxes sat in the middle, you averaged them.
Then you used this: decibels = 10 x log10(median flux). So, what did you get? 14.34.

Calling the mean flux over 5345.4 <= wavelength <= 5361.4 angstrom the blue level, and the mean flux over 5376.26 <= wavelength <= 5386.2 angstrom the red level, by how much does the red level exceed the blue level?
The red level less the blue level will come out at 2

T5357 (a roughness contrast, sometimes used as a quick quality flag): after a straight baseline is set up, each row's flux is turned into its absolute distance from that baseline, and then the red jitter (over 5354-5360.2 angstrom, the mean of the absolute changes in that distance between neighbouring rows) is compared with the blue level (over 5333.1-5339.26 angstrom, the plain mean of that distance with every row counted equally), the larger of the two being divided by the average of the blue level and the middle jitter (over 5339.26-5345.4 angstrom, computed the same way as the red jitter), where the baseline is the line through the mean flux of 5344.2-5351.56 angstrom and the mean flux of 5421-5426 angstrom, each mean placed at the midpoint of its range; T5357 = 1.49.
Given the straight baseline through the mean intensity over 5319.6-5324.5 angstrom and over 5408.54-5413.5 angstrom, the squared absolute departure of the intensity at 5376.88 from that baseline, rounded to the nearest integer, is 17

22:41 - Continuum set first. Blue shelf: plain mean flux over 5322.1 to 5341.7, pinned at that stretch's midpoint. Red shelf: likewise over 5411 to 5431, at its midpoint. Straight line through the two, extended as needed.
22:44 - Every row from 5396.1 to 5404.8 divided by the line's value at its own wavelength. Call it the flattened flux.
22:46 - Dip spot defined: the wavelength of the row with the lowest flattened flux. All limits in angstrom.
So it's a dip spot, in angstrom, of 5396.73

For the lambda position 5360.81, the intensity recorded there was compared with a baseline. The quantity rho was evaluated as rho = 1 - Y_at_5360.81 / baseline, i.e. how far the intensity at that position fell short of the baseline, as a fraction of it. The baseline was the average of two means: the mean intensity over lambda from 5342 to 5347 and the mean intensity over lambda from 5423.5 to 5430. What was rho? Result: -0.06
